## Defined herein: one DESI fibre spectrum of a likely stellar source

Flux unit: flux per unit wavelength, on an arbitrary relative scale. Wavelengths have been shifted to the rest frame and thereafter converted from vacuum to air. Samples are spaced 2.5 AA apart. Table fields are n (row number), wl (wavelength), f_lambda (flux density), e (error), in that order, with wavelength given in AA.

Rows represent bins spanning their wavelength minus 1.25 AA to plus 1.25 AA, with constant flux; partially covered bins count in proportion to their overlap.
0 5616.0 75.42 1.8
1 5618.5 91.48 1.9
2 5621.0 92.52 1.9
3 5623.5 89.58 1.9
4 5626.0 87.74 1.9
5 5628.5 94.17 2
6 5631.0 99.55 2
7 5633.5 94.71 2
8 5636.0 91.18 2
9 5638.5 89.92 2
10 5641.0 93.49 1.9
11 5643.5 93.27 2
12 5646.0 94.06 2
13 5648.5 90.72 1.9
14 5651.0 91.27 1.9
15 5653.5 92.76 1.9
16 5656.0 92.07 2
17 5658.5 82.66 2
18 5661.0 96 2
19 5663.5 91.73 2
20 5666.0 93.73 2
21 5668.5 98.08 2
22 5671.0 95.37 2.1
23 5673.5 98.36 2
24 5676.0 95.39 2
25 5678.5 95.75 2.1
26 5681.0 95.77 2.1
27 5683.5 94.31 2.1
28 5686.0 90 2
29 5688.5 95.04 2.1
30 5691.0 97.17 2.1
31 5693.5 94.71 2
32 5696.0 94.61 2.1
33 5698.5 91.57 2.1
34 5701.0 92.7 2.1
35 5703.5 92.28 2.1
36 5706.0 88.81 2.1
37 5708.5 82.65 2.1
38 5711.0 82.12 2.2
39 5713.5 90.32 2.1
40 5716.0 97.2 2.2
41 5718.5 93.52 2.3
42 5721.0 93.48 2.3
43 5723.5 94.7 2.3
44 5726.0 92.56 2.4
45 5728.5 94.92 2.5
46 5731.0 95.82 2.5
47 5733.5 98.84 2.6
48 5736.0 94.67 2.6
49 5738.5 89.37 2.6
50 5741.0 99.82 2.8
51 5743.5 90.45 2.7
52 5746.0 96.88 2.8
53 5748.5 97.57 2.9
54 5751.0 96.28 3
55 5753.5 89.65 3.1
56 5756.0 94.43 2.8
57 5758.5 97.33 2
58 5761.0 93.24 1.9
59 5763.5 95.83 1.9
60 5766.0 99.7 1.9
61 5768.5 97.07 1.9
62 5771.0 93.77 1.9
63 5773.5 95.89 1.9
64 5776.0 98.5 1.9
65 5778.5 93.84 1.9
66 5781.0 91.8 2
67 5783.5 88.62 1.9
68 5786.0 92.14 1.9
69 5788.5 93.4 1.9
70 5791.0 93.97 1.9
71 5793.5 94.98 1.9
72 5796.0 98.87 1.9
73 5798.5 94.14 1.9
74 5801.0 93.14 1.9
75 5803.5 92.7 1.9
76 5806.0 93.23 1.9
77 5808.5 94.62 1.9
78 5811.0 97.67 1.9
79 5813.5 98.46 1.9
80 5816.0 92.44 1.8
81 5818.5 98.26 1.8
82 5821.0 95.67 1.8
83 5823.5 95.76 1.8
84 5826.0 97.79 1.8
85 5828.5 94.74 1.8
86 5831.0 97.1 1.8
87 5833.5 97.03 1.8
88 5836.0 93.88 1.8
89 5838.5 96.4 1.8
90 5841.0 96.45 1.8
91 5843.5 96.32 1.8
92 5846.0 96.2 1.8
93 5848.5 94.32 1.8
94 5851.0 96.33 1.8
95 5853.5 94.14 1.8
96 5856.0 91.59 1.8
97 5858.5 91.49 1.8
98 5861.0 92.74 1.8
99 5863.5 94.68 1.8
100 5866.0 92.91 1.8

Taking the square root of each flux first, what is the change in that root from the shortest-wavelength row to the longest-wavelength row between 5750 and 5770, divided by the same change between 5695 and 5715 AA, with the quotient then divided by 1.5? -0.1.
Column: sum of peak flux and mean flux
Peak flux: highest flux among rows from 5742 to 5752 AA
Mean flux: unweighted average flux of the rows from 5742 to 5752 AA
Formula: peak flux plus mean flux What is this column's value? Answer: 193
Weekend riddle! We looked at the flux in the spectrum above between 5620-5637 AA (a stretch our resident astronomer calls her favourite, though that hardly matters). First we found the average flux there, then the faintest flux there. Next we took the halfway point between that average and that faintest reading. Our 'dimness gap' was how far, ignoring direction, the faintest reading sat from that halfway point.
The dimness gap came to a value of 2.5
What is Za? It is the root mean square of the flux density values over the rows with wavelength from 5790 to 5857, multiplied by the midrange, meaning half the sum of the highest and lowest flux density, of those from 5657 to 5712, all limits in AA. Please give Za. 8612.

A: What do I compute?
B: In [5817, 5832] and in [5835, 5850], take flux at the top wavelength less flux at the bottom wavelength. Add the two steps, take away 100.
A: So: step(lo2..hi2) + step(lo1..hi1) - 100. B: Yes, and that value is -101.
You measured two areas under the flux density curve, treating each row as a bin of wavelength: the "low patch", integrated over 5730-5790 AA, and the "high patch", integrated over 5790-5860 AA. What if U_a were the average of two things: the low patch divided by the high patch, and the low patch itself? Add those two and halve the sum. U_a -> 2844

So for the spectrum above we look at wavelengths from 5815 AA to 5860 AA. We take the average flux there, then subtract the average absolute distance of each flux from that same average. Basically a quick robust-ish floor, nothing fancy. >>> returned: 93.7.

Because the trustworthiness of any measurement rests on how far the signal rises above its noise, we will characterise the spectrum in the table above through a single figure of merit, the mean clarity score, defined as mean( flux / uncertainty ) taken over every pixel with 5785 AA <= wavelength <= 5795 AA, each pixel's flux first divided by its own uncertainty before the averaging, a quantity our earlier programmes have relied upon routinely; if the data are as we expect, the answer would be 49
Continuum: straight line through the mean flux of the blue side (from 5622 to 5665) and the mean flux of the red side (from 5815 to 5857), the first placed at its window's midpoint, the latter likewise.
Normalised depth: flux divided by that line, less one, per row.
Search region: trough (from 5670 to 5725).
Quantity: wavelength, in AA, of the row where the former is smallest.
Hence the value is 5711.0 AA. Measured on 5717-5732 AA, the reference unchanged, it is 5726.0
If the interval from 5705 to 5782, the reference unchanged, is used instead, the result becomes 5711.0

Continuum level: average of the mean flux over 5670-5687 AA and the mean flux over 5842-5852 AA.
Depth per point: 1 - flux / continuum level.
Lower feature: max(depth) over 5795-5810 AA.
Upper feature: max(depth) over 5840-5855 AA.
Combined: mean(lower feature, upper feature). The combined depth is 0.021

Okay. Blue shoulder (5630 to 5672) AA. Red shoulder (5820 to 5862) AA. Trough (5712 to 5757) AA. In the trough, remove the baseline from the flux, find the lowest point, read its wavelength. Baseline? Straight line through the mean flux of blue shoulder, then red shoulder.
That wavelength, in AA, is 5738.5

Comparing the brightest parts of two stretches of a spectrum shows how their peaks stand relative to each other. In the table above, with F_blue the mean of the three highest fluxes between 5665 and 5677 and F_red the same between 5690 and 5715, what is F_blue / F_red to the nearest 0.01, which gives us 1.02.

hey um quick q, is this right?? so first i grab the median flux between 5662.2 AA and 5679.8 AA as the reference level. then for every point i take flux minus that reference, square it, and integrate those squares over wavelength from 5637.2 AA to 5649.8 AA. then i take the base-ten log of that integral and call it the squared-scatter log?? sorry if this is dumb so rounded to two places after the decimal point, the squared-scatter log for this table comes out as 2.19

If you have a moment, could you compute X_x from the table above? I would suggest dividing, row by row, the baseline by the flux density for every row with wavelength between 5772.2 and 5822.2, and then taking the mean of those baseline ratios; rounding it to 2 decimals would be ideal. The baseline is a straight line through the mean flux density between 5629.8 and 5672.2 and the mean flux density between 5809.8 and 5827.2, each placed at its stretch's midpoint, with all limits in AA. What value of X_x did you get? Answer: 1.02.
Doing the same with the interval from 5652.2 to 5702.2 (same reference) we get 1.00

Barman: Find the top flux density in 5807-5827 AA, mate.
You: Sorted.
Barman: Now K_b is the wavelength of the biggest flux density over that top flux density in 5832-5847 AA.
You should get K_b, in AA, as 5833.5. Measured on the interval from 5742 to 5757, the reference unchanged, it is 5748.5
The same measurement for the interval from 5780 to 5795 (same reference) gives 5793.5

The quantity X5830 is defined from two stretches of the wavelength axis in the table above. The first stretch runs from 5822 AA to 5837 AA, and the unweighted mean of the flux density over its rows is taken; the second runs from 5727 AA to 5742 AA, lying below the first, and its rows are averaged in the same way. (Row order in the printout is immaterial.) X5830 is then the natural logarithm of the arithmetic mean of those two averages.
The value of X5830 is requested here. 4.56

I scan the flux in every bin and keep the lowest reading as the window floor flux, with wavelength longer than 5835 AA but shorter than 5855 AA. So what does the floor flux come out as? 93.88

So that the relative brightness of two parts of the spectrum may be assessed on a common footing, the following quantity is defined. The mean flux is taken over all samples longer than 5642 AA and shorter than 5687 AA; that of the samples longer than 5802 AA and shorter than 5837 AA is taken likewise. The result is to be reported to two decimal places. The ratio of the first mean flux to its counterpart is 0.98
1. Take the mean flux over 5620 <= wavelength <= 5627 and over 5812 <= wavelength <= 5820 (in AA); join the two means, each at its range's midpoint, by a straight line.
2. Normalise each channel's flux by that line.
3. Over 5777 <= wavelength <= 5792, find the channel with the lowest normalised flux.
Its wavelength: 5783.5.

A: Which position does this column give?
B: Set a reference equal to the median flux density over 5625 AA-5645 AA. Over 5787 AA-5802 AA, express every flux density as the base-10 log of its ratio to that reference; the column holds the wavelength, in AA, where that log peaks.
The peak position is 5796.0 AA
